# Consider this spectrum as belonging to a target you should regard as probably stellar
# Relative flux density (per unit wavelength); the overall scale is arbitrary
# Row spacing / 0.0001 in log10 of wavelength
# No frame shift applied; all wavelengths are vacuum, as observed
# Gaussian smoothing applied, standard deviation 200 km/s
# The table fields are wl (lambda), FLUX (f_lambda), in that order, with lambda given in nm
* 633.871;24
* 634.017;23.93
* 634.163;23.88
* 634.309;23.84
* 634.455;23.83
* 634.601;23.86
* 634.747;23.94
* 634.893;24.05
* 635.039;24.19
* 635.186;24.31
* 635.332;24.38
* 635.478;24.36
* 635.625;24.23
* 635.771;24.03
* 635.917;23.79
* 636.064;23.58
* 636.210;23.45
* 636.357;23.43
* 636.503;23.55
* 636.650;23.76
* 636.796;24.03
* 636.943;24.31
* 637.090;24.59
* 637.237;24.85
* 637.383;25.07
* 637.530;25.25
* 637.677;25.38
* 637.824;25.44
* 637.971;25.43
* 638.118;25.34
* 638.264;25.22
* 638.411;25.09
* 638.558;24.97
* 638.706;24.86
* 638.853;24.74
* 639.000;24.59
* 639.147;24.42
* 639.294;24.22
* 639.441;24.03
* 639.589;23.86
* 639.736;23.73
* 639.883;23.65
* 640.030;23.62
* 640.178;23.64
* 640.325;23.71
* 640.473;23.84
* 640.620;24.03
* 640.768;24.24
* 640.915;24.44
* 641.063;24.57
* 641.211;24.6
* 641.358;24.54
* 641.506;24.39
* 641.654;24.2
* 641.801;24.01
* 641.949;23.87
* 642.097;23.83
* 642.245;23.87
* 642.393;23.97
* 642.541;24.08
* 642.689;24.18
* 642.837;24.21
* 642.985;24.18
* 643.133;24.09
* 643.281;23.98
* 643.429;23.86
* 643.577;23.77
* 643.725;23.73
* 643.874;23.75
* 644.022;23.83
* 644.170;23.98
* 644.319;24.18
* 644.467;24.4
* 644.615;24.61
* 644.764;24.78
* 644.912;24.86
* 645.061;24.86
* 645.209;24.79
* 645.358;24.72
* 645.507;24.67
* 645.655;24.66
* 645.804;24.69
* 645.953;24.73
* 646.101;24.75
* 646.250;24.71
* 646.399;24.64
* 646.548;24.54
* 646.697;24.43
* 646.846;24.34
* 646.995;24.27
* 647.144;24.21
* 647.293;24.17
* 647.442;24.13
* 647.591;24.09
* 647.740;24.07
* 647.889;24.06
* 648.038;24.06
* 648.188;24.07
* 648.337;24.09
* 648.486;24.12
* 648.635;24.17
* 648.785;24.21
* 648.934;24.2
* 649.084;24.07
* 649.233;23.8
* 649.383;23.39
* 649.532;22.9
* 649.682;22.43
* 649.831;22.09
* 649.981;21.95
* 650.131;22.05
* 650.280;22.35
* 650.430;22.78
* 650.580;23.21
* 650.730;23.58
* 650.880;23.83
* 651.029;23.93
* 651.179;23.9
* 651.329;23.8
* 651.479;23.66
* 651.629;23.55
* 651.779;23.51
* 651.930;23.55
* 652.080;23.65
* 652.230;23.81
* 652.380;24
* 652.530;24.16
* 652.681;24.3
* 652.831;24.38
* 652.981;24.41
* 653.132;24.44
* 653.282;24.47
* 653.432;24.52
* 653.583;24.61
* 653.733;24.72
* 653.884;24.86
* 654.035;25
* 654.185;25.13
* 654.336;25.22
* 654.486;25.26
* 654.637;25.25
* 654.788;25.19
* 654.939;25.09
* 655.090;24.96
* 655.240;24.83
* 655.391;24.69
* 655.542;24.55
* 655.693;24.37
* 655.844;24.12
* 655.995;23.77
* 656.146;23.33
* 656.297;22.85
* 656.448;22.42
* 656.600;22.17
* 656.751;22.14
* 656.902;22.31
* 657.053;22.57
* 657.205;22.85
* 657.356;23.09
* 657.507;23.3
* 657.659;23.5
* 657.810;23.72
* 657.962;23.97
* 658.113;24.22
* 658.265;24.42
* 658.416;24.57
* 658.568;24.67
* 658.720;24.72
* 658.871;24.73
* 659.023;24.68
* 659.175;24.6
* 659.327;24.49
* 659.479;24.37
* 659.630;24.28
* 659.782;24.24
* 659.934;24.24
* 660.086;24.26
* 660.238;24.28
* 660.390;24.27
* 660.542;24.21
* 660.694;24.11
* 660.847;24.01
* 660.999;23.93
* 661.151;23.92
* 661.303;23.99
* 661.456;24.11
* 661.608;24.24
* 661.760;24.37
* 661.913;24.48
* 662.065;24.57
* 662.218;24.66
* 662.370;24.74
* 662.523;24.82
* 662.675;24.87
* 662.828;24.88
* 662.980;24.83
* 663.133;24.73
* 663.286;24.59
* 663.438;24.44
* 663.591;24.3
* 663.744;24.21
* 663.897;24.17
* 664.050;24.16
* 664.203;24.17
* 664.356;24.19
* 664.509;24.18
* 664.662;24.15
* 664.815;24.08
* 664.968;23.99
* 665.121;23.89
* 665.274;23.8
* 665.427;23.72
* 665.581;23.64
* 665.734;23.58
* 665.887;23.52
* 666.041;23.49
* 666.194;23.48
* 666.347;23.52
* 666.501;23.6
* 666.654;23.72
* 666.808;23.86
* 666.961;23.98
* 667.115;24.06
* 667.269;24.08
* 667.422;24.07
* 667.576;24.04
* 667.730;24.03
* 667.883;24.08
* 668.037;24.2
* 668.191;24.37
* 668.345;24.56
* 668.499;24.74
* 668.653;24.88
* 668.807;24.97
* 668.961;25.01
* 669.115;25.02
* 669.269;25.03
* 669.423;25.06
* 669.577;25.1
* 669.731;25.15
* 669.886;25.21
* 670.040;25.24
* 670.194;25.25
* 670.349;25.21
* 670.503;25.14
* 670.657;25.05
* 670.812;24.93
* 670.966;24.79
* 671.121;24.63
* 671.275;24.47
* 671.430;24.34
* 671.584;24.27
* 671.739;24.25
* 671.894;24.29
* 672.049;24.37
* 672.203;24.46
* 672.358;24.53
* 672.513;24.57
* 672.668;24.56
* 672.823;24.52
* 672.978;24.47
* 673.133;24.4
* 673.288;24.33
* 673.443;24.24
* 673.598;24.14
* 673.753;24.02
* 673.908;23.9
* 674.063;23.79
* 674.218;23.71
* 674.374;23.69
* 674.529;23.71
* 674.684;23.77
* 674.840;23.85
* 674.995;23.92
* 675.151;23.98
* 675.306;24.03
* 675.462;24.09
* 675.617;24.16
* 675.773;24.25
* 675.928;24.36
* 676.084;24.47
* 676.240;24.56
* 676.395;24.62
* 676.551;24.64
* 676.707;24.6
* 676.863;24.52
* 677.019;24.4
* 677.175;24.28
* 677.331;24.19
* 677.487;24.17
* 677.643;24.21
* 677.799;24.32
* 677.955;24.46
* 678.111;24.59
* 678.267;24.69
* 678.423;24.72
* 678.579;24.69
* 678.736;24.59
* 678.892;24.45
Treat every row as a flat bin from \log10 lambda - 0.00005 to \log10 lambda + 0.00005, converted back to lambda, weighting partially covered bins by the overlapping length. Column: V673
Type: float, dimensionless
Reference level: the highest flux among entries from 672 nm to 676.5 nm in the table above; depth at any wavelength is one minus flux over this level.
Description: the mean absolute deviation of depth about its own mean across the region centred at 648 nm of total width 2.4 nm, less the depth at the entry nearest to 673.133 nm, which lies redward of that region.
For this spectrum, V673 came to -0.01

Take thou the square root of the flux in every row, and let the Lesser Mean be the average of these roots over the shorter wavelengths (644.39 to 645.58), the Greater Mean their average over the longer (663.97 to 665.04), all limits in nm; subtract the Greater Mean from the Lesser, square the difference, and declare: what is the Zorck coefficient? 0.0034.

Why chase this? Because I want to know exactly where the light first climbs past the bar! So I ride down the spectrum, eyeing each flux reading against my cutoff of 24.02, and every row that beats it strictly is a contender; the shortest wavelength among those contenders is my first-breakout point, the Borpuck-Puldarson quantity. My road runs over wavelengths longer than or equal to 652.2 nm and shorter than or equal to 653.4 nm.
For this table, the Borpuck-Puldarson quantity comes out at 652.530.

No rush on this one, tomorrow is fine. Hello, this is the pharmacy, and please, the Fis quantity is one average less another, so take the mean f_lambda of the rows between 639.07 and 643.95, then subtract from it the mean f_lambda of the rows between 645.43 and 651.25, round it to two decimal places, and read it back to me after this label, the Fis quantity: 0.18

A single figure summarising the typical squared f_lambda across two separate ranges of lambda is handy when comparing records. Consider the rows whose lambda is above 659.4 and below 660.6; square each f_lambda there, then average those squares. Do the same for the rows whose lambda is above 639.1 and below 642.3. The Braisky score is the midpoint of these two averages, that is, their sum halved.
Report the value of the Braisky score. 584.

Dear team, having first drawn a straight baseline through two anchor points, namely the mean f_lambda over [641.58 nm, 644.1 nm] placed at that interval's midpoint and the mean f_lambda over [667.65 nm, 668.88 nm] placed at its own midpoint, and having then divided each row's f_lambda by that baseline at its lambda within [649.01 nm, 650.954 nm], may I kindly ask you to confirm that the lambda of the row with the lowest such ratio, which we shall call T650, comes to 649.981 nm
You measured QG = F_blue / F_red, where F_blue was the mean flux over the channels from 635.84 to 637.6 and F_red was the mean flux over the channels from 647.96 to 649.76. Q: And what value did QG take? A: 1.01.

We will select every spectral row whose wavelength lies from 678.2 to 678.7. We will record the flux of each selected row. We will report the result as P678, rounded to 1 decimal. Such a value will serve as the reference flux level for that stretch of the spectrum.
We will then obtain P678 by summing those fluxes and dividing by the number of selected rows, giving 24.7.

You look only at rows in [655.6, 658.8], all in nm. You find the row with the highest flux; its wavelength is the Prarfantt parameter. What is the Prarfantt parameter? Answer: 658.720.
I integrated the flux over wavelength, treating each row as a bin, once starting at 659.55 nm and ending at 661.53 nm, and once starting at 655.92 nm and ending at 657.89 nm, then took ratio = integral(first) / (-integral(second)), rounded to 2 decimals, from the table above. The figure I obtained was -1.06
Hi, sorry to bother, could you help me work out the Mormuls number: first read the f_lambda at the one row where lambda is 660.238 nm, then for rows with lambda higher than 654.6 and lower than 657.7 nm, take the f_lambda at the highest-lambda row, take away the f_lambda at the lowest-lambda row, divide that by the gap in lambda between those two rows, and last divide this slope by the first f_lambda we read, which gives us -0.024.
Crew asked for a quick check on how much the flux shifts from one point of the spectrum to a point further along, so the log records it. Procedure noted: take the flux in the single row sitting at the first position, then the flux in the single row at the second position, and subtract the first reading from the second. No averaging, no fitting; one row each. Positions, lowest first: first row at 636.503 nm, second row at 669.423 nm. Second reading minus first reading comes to 1.5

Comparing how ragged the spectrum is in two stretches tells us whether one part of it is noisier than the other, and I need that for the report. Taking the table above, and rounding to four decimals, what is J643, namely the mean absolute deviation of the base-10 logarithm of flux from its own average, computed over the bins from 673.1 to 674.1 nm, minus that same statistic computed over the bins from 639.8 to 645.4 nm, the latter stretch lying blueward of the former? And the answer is -0.0023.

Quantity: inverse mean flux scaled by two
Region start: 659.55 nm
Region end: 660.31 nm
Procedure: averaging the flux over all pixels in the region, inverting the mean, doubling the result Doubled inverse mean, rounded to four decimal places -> 0.0824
